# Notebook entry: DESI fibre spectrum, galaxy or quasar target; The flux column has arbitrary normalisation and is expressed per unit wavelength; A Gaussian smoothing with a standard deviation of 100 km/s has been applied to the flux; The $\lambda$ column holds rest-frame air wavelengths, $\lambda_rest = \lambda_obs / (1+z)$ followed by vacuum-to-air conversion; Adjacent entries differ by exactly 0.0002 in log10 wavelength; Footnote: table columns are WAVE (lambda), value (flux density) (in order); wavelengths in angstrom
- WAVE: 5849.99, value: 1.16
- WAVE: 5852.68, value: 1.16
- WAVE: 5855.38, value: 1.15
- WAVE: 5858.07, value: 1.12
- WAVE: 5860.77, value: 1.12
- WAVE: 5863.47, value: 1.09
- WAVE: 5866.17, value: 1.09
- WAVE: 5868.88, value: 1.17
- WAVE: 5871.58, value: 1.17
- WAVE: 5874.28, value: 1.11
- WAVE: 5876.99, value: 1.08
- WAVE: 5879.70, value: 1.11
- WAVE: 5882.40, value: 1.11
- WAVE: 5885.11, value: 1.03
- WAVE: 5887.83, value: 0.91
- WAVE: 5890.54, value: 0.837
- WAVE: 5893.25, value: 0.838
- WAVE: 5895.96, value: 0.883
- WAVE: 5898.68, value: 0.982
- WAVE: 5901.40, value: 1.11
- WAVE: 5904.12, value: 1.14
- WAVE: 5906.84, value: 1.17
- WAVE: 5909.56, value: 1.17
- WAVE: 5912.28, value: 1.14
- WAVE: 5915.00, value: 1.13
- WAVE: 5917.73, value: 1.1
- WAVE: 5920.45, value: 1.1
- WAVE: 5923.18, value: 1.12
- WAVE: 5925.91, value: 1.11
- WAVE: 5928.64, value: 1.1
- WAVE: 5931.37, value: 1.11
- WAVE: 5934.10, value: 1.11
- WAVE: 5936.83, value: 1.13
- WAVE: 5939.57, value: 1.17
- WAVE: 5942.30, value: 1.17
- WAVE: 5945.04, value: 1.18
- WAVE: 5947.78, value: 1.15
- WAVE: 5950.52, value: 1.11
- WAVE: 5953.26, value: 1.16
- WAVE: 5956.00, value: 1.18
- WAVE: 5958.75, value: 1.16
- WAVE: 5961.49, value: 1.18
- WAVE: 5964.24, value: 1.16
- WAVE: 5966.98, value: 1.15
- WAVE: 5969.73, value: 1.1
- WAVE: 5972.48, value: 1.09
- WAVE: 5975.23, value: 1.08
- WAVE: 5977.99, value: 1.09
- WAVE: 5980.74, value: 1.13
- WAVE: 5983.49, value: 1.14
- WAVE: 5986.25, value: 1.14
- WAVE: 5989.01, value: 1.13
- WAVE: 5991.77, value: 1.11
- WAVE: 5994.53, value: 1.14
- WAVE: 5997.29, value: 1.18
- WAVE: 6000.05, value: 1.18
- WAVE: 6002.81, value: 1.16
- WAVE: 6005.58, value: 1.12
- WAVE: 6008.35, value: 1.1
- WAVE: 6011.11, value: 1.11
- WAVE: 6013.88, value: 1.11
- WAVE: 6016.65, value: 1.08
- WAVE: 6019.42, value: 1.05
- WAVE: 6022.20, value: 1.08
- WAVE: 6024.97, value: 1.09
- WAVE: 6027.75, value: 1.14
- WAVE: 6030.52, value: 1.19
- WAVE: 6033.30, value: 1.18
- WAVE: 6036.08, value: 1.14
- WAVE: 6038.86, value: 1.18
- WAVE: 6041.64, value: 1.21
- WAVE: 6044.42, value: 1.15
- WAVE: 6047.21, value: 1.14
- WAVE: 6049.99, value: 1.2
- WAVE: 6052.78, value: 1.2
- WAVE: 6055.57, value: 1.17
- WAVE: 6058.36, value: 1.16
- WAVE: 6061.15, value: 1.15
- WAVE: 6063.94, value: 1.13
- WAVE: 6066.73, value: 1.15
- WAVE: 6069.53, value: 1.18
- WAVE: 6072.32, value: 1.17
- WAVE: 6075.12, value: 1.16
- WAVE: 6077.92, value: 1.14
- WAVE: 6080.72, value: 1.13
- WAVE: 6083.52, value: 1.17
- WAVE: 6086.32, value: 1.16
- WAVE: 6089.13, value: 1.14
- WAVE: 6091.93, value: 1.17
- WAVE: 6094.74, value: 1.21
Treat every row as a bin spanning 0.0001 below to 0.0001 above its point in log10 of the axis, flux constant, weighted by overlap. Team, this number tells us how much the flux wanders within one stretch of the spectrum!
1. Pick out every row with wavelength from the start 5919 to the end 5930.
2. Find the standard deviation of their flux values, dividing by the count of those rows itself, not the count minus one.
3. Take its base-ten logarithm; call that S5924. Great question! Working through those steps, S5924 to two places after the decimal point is -2.08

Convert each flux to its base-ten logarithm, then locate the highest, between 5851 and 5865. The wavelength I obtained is 5852.68 angstrom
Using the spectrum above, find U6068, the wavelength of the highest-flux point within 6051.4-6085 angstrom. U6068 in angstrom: 6052.78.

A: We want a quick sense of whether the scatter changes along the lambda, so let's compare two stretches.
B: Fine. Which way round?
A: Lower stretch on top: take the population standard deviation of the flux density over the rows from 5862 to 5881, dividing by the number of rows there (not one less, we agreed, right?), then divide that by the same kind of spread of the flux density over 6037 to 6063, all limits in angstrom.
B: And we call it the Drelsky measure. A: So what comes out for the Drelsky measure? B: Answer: 1.5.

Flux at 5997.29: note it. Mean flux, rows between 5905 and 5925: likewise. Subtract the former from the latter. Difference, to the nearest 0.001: -0.047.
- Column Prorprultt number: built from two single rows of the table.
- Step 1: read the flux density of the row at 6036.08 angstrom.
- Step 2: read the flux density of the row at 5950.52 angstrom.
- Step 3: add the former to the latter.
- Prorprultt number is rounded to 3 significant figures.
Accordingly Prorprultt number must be 2.25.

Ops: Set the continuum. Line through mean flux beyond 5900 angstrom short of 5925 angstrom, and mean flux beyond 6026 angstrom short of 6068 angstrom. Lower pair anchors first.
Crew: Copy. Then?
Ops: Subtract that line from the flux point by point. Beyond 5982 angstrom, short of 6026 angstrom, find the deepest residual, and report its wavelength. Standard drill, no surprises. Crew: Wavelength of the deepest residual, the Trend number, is 6019.42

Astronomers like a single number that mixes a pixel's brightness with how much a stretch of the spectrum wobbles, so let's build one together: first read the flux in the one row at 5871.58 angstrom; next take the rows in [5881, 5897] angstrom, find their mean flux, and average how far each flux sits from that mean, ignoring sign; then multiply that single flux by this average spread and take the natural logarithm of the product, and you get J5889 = -2.2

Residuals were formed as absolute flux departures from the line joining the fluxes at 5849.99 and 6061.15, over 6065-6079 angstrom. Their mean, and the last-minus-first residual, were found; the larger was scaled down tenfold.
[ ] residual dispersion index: 0.001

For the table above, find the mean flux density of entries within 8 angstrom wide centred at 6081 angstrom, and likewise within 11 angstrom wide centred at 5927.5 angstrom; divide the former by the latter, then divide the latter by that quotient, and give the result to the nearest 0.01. 1.07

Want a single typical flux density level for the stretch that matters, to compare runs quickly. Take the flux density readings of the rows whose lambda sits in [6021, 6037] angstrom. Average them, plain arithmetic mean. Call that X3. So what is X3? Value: 1.137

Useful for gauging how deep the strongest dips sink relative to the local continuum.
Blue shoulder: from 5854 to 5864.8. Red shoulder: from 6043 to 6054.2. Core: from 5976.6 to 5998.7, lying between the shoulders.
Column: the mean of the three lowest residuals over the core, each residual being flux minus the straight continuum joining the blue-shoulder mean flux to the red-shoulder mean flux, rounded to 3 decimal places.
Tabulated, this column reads -0.045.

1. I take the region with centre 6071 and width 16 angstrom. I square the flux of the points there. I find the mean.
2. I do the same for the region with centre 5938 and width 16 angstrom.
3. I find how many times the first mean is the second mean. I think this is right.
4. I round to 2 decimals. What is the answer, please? 1.02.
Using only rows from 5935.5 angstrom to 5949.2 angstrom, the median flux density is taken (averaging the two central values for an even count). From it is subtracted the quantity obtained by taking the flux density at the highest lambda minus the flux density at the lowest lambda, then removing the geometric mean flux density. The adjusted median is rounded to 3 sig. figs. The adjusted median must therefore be 2.31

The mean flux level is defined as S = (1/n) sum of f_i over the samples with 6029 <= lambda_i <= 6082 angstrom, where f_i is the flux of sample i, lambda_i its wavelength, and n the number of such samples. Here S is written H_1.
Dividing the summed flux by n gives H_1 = 1.16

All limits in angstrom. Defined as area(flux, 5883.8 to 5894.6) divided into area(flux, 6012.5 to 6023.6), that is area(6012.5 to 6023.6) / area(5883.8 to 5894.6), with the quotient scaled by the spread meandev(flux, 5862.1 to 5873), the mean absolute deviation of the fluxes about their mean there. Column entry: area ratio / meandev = 31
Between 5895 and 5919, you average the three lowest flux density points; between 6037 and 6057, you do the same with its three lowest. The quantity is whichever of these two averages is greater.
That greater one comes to 1.15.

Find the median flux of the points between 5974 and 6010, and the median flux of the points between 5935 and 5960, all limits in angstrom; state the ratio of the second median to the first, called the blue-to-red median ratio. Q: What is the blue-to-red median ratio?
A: 1.027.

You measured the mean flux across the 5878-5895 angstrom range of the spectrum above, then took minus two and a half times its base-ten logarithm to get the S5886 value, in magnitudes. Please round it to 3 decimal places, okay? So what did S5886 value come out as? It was 0.030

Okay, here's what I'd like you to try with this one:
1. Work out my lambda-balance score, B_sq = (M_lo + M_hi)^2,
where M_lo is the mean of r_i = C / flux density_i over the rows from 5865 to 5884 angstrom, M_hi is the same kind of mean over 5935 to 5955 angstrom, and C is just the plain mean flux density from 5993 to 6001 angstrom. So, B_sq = 4.22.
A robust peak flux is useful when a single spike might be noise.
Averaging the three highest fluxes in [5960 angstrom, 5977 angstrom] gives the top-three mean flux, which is 1.16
